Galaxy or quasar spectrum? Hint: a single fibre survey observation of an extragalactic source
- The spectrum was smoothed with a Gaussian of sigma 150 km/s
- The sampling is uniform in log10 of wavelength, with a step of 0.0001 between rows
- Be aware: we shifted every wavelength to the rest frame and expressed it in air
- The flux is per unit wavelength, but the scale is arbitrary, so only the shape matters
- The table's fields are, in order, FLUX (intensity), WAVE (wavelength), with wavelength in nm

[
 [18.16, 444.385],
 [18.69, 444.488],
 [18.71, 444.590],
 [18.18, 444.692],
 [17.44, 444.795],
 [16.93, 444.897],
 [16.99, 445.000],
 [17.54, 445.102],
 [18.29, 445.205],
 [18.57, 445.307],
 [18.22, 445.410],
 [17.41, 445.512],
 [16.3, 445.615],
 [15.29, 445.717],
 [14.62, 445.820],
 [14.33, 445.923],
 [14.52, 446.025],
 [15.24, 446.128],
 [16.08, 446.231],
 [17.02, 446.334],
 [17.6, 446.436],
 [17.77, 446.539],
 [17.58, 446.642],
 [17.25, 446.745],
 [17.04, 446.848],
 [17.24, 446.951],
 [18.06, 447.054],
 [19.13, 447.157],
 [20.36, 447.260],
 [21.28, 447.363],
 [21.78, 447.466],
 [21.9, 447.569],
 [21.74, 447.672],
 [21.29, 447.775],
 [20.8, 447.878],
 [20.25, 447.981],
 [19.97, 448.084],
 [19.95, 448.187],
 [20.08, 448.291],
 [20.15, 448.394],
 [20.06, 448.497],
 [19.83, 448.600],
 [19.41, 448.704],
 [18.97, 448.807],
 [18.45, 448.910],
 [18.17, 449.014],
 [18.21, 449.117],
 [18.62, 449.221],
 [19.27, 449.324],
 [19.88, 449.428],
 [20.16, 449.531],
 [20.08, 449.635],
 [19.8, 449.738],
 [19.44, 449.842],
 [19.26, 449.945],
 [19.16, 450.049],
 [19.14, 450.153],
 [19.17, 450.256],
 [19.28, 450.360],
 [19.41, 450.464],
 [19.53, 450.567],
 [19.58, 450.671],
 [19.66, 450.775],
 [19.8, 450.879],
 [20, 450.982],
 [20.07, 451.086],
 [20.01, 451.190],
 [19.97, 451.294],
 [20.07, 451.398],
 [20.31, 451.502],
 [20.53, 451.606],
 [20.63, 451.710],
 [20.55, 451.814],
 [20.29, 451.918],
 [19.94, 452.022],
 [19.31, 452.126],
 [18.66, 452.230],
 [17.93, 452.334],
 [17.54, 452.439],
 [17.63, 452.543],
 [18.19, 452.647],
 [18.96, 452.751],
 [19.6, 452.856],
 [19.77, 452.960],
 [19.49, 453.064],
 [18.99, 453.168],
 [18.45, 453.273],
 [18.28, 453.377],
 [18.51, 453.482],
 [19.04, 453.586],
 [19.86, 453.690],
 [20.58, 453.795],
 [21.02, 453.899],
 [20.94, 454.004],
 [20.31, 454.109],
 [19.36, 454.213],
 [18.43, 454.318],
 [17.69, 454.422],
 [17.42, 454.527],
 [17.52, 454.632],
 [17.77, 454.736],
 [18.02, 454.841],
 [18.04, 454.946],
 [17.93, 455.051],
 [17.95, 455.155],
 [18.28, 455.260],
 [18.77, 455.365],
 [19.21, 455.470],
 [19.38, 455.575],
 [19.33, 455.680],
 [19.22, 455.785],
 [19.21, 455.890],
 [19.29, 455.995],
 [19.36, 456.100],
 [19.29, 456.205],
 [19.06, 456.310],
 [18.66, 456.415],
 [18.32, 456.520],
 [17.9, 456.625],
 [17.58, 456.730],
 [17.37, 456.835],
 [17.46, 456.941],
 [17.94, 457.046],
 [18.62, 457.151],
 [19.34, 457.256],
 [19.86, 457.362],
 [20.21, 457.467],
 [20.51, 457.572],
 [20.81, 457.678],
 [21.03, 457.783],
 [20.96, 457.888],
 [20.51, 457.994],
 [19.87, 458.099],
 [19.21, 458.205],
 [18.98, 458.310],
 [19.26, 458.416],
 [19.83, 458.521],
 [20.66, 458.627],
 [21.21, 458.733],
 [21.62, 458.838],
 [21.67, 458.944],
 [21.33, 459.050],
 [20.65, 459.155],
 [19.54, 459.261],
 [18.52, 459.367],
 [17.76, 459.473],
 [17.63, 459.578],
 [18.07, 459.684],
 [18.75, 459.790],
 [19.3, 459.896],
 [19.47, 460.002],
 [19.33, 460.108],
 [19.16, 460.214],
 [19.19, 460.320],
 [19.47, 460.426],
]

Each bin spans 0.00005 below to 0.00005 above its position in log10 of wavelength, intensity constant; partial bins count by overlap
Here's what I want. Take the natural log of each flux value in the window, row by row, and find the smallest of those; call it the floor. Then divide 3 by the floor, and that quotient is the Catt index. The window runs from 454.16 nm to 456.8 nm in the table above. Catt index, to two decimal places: 1.05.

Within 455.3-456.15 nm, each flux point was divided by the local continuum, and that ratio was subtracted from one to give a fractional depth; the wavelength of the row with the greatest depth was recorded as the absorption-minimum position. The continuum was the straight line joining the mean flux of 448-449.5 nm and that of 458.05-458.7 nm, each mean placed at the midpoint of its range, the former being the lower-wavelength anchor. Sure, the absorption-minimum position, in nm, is 455.365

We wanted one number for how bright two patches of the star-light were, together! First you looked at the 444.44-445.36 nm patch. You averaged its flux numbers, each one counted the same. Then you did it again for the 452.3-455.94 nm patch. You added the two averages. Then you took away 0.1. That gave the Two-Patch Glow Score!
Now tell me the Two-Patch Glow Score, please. 36.6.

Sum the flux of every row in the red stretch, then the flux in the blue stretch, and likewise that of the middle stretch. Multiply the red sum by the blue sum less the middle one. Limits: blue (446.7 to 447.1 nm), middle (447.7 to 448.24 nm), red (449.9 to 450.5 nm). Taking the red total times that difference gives -3771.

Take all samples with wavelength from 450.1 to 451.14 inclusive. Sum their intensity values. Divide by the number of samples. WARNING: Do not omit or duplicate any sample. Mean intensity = 19.6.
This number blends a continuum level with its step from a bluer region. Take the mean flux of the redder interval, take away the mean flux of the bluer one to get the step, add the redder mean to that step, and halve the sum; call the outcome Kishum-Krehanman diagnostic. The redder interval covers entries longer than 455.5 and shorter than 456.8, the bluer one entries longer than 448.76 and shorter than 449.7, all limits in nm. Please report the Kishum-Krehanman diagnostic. 9.3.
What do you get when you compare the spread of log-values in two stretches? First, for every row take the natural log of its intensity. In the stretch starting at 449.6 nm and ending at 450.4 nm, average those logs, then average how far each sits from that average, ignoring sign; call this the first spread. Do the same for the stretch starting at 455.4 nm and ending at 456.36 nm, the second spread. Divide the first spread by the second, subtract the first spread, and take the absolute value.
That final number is 3.4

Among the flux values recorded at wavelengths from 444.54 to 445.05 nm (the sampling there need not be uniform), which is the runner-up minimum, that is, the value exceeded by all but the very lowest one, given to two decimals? 16.99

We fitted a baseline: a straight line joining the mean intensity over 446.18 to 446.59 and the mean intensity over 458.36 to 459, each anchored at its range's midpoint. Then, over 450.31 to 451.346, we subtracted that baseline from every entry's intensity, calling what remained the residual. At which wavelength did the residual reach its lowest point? 450.360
